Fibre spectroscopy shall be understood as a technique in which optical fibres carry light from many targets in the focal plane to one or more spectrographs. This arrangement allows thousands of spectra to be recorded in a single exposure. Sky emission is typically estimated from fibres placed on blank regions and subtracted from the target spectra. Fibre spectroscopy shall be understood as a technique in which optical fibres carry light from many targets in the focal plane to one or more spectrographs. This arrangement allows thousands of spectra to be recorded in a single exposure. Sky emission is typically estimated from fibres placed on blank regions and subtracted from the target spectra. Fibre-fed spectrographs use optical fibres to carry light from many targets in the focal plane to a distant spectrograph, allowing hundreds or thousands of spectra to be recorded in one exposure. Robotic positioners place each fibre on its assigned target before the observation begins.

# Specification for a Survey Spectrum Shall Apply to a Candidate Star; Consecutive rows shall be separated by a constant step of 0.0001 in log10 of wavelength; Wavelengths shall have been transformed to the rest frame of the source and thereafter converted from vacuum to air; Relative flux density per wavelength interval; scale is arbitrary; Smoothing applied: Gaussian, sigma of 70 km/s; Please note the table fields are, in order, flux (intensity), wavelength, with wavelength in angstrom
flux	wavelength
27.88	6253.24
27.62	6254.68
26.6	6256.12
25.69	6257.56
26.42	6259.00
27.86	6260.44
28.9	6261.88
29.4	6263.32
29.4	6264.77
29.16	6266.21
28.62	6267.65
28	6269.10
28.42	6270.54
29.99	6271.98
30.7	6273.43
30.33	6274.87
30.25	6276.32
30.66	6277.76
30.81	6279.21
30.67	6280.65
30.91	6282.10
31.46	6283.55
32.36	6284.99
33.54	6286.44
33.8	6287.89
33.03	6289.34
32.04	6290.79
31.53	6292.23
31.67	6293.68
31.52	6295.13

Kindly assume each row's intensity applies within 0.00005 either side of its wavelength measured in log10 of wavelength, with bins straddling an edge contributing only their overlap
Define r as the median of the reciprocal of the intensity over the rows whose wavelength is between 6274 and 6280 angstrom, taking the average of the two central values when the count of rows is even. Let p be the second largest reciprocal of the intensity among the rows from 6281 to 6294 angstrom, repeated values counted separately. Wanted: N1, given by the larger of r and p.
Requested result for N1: 0.033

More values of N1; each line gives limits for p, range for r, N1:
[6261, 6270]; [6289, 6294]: 0.035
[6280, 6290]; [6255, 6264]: 0.037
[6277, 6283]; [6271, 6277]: 0.033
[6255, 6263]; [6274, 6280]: 0.038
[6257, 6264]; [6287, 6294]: 0.038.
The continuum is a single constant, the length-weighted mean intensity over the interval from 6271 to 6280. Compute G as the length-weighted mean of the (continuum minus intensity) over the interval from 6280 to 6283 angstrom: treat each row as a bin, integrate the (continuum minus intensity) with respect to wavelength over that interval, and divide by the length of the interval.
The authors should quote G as -0.41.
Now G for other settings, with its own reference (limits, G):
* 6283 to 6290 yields -2.45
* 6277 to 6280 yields -0.31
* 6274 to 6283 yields -0.21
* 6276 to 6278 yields -0.03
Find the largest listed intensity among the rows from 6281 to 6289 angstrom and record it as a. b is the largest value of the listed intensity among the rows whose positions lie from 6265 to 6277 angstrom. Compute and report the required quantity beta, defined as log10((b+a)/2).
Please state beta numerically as 1.509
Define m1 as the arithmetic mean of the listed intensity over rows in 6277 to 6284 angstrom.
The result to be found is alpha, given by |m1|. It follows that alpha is 30.9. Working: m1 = 30.9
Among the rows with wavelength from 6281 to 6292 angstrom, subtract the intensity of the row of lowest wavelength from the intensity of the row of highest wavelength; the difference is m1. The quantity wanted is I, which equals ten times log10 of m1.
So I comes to 0.5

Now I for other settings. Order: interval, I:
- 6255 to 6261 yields 1.0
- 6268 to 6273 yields 3.0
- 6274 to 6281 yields -4.7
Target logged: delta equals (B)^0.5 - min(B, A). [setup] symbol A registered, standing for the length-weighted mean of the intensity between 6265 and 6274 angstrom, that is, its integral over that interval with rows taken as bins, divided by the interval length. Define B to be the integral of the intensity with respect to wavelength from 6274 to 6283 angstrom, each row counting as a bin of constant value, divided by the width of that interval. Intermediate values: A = 29.1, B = 30.6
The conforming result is -23.6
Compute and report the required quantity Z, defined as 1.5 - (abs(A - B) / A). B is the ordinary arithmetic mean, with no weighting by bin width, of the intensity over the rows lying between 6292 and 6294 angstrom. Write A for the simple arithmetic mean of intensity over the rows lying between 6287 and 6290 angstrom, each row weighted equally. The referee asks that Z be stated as 1.45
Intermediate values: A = 33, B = 31.6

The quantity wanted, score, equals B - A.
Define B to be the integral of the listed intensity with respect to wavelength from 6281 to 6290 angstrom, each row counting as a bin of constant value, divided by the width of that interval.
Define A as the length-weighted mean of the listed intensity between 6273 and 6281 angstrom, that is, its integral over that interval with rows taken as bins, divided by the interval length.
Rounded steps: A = 30.6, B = 32.4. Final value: 2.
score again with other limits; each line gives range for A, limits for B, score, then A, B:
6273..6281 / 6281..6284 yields 0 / 30.6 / 31.0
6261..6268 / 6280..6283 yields 2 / 29.1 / 30.8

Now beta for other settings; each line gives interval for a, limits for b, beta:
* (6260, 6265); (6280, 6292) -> 1.500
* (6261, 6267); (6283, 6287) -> 1.498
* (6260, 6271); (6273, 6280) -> 1.479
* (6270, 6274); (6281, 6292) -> 1.509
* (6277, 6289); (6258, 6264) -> 1.500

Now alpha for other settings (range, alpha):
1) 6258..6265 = 28.4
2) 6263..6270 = 28.9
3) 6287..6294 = 32.4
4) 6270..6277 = 29.9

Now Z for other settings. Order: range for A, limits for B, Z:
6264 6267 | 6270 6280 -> 1.47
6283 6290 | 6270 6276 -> 1.41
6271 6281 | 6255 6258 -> 1.36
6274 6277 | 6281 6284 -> 1.47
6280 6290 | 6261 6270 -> 1.40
